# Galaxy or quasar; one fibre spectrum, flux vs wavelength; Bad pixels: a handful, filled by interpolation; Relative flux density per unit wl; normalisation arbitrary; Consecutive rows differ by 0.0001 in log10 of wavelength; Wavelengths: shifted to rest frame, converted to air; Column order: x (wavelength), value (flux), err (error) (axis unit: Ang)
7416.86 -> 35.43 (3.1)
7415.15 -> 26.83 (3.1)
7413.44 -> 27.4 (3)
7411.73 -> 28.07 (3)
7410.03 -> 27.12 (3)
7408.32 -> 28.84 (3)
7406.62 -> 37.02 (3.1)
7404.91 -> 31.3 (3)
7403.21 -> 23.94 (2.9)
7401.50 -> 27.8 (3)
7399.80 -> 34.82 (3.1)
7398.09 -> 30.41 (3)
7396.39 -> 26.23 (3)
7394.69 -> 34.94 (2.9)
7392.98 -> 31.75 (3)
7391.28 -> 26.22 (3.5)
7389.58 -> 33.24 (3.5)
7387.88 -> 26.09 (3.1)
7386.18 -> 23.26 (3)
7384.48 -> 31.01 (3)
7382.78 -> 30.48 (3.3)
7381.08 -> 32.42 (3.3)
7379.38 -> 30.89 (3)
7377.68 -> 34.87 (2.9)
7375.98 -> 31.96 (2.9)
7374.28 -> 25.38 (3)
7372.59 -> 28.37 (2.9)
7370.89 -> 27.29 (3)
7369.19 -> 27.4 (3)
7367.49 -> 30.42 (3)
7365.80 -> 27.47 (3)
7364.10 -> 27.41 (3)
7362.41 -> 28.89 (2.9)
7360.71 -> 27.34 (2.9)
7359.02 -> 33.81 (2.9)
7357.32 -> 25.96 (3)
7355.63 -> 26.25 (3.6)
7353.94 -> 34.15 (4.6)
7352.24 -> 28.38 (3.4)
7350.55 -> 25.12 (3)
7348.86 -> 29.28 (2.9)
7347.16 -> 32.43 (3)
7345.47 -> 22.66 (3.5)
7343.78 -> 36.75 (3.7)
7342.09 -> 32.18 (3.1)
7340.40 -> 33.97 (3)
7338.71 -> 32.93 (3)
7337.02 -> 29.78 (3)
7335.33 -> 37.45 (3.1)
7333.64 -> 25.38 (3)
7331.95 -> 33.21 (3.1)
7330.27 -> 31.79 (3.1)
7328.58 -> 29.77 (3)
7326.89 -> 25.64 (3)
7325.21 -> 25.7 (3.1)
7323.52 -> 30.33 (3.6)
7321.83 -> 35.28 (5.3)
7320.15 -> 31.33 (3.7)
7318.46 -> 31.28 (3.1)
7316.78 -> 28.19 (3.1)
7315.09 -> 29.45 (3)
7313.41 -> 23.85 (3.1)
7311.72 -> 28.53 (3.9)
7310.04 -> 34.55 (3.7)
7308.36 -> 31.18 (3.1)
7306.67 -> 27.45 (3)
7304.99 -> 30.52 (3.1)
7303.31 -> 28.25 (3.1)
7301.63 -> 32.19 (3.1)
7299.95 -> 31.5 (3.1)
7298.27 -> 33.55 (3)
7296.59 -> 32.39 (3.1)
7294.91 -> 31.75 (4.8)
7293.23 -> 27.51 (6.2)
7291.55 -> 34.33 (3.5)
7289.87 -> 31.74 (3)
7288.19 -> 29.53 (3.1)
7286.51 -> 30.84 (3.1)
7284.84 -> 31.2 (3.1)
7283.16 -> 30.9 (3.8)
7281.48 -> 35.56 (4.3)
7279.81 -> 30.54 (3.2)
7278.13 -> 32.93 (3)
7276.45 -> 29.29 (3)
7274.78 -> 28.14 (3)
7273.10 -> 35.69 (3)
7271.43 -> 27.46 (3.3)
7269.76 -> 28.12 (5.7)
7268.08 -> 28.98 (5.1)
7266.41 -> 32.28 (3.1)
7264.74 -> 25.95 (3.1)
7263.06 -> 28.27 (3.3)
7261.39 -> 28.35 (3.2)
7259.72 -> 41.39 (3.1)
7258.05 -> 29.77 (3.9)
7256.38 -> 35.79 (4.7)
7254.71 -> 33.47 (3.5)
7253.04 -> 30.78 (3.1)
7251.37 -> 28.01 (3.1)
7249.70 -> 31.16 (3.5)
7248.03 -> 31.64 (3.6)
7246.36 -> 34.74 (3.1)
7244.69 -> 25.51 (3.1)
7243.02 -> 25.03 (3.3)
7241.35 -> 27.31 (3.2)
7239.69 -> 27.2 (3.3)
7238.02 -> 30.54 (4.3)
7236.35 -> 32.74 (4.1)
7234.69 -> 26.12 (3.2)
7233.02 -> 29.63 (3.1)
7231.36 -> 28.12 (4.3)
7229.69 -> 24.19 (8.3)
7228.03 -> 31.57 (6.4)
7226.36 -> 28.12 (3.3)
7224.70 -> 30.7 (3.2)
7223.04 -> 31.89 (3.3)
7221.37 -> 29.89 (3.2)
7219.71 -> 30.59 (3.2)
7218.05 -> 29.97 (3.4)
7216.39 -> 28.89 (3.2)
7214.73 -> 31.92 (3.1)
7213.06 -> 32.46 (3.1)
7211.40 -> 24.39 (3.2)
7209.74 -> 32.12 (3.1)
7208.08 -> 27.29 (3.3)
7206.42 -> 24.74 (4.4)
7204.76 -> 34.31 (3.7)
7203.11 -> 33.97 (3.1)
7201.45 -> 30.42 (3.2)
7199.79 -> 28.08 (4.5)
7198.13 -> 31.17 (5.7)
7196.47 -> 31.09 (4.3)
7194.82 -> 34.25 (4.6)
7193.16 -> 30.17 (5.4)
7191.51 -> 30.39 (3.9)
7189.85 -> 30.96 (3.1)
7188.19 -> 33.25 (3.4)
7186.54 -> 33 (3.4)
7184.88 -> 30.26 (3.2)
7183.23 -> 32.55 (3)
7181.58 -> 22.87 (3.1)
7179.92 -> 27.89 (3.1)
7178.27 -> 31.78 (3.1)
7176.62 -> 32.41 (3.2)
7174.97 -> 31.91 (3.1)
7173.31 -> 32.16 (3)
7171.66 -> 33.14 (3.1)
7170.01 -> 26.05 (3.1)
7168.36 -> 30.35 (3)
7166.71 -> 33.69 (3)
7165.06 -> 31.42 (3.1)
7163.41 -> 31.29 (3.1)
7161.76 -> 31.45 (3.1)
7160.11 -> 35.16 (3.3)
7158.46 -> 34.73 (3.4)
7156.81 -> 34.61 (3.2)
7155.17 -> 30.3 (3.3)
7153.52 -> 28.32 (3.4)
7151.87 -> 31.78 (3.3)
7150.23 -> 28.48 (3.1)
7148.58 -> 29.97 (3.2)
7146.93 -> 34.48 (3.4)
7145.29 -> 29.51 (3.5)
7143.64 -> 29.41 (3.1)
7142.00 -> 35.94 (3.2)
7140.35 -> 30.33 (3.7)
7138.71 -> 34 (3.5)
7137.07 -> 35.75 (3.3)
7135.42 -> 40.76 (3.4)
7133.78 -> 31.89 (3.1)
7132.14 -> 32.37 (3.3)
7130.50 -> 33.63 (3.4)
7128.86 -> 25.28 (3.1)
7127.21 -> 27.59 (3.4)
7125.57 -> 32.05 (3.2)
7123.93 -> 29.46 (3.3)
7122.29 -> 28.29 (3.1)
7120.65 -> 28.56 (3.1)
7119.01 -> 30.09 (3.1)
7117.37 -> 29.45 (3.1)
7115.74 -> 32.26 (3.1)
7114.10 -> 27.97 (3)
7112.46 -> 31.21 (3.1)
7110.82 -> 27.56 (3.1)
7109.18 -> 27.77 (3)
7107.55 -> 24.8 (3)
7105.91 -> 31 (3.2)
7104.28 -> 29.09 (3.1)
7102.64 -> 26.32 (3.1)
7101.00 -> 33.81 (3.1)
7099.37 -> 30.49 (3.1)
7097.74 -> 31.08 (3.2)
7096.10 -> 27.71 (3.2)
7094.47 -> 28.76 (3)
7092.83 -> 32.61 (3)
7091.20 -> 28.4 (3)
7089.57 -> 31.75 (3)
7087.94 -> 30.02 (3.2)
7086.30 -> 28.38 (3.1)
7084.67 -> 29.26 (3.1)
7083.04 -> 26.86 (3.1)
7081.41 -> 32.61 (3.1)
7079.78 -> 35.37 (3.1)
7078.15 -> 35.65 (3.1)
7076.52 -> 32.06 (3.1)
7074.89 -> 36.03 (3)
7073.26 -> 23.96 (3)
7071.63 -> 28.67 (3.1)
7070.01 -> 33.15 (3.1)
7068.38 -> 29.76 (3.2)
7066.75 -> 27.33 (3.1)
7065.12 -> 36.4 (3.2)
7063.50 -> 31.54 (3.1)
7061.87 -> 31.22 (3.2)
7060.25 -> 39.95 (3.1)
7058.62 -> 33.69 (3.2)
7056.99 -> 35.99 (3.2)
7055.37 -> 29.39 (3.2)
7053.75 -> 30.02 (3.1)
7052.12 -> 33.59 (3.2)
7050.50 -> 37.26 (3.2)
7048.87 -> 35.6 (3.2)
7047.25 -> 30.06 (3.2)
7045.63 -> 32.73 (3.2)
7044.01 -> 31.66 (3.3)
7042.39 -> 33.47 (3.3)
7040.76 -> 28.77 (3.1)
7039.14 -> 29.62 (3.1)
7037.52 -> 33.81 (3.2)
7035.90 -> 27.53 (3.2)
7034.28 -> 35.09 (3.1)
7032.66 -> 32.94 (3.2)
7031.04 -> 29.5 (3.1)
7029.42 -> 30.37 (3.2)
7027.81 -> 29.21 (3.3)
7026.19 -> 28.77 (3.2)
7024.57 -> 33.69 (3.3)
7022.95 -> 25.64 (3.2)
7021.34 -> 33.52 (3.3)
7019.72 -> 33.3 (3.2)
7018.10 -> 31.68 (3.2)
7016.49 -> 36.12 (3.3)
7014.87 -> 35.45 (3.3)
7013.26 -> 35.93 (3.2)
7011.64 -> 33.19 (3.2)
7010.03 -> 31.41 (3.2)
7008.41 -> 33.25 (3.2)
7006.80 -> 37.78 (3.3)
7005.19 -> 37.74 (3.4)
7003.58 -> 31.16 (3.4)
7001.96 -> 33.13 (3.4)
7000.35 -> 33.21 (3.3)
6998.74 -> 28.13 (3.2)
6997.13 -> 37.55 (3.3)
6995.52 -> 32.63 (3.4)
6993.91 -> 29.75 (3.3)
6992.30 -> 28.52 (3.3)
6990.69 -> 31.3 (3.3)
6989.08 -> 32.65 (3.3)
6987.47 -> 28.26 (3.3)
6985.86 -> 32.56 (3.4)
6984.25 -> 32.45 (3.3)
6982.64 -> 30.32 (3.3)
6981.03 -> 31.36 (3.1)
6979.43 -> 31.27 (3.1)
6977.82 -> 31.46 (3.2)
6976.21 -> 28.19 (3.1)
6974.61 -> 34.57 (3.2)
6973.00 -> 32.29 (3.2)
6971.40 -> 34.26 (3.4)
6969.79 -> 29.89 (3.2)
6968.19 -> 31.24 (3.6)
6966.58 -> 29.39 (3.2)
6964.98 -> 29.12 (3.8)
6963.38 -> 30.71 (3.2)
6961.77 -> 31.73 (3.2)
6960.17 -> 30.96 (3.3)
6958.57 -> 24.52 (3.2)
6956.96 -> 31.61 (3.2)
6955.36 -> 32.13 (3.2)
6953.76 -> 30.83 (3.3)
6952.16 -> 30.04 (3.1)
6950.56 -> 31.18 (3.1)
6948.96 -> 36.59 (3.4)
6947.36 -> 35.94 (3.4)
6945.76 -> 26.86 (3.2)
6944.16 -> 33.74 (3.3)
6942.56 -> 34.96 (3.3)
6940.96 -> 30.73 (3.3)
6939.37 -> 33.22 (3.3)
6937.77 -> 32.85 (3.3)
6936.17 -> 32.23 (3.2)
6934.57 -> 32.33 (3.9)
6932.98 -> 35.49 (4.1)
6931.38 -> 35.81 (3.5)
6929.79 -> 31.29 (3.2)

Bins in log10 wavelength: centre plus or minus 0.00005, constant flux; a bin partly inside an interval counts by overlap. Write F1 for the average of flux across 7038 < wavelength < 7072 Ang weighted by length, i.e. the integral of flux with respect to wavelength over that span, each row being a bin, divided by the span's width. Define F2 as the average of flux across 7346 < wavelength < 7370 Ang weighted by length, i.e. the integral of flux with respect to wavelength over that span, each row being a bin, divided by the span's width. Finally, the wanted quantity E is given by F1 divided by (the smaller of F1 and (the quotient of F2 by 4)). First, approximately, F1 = 32.4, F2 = 28.8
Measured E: 4.51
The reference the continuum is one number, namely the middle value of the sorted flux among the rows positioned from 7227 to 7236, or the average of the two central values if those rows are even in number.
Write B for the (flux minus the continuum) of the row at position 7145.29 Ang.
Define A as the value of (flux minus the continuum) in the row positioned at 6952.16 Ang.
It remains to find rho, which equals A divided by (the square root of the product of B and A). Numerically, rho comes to 1.2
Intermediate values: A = 1.9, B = 1.4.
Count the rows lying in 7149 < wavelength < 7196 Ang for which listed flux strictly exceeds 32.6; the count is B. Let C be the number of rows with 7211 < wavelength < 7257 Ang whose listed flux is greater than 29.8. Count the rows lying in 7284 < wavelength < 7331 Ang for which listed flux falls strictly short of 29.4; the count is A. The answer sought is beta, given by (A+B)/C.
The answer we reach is 1.00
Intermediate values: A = 8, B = 8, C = 16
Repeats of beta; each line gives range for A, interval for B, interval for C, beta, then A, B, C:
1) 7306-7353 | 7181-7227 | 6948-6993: 0.73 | 11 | 5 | 22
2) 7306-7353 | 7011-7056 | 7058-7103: 1.53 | 11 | 15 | 17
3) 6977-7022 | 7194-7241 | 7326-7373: 0.64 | 3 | 4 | 11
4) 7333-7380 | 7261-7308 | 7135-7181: 0.91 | 15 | 5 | 22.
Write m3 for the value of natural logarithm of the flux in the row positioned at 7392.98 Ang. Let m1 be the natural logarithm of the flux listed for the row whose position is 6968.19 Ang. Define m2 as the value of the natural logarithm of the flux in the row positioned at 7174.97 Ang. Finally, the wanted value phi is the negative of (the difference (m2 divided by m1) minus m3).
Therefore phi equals 2.45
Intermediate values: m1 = 3.44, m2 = 3.46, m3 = 3.46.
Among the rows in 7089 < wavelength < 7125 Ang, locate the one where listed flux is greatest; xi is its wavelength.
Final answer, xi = 7101.00 Ang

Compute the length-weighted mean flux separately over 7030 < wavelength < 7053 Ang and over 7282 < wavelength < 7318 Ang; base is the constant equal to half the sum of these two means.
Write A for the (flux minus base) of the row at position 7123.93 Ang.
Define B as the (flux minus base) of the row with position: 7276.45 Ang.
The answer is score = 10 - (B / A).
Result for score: 8.9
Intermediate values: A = -2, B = -2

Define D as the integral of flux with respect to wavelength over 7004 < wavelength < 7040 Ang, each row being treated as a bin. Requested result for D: 1170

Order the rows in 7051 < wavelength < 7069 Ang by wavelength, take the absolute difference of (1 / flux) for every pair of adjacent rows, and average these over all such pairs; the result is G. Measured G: 0.0041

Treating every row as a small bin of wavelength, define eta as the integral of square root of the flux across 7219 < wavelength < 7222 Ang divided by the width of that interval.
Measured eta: 5.50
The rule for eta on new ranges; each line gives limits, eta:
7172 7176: 5.67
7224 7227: 5.43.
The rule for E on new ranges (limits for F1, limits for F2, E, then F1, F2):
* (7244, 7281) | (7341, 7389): 4.22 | 30.9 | 29.3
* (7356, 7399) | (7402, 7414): 4.03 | 29.3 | 29.1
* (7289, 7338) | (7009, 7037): 3.81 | 30.5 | 32.0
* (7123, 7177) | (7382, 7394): 4.40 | 31.8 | 28.9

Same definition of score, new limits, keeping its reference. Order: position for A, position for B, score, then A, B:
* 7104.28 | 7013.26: 12.0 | -2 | 5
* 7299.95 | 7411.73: 33.7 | 0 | -3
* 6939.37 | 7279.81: 10.4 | 2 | -1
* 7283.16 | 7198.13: 9.6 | 0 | 0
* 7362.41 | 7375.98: 10.2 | -2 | 1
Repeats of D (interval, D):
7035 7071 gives 1166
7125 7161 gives 1156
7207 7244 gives 1076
